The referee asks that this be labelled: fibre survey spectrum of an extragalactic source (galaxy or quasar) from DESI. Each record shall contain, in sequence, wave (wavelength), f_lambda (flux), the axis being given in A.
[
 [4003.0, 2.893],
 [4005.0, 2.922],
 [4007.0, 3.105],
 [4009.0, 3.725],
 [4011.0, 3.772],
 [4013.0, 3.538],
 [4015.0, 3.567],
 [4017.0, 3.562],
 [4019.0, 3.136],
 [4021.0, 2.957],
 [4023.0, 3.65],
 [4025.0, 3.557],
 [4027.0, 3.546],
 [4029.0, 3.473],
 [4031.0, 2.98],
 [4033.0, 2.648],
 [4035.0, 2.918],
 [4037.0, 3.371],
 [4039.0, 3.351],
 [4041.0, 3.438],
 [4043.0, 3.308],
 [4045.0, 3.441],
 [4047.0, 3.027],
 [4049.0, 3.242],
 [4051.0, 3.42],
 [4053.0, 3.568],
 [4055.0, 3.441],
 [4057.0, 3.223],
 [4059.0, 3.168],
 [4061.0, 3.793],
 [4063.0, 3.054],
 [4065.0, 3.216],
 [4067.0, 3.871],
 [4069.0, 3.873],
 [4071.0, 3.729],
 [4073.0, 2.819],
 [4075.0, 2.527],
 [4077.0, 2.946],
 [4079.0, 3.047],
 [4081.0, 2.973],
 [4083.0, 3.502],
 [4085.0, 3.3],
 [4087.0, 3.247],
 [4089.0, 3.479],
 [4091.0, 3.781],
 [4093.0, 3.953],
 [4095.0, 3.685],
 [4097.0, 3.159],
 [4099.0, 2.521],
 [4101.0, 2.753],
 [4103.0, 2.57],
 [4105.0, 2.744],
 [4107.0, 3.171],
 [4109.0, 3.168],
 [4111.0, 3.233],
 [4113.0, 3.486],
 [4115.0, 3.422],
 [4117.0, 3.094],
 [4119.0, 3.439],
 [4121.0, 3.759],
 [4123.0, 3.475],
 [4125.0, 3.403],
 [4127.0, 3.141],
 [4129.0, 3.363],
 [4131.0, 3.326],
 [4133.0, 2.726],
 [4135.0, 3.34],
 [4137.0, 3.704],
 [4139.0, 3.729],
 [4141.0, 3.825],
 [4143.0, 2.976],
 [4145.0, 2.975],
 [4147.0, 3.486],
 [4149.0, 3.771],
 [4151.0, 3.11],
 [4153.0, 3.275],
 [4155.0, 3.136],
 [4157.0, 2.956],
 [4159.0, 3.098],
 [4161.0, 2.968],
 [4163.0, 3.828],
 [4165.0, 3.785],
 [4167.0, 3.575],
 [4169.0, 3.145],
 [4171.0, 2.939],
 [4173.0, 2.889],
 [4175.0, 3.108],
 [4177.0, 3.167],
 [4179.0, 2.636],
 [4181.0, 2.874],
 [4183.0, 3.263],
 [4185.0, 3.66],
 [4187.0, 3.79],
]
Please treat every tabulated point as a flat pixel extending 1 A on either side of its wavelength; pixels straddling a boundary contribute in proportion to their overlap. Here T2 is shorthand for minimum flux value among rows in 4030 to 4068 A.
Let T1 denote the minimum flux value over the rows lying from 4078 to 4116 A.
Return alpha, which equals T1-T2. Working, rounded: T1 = 2.521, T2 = 2.648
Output -0.13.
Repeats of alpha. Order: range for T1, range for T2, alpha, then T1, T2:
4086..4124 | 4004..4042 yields -0.13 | 2.521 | 2.648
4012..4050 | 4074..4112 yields 0.13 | 2.648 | 2.521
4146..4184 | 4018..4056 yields -0.01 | 2.636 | 2.648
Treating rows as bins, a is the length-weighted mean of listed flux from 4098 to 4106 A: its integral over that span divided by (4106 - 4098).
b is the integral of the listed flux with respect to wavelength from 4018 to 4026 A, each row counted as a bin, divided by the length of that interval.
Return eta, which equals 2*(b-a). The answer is 1.4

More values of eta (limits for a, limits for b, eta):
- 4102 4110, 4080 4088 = 0.7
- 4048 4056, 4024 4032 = -0.1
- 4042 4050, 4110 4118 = 0.1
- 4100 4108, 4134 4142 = 1.7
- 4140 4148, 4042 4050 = -0.1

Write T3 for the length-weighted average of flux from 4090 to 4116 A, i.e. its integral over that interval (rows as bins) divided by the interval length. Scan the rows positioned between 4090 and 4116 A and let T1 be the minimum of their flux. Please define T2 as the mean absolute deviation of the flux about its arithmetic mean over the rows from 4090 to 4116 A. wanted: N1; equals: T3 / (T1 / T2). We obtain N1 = 0.457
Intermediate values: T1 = 2.521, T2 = 0.36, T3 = 3.20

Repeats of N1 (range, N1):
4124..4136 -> 0.223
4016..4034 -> 0.384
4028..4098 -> 0.363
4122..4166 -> 0.335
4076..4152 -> 0.381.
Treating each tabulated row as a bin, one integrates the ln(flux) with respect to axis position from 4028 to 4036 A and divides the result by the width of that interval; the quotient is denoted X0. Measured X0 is 1.095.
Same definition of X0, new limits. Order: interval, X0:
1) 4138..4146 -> 1.210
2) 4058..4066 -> 1.193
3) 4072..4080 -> 1.040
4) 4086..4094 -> 1.282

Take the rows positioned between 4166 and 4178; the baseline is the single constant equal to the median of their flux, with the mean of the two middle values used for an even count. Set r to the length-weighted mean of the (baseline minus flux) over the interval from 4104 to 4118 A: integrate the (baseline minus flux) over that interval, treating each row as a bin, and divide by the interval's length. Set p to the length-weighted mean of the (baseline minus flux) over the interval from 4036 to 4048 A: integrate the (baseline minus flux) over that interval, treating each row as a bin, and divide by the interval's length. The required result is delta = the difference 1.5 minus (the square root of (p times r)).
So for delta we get 1.39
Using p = -0.20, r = -0.06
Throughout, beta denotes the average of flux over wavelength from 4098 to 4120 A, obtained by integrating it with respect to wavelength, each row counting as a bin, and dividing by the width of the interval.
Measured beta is 3.05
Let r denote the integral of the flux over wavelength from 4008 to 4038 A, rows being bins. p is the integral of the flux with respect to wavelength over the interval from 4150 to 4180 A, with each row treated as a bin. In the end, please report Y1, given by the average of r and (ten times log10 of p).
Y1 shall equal 60.3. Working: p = 95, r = 101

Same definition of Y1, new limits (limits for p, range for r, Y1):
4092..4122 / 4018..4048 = 58.7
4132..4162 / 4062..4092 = 59.3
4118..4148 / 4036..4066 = 60.1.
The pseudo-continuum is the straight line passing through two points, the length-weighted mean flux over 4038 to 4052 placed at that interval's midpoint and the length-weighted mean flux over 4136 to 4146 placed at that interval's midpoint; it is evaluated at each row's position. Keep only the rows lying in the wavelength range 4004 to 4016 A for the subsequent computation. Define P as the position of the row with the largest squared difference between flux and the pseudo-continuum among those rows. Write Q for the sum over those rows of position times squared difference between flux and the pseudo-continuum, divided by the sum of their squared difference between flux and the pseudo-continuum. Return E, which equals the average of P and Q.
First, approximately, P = 4011.0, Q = 4010.0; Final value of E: 4010.5 A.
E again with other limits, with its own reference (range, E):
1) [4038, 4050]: 4046.5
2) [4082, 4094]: 4092.4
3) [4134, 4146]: 4143.5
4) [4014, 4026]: 4021.7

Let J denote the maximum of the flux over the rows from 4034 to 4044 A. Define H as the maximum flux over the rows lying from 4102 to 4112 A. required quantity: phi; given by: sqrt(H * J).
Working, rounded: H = 3.233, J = 3.438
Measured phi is 3.33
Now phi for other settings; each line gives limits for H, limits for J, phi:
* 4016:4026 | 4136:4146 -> 3.74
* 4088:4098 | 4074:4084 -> 3.72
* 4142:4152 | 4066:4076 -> 3.82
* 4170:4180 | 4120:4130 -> 3.45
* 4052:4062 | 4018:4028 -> 3.72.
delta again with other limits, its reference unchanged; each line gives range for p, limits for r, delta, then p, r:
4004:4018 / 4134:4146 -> 1.19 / -0.33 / -0.30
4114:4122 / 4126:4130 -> 1.31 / -0.30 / -0.13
